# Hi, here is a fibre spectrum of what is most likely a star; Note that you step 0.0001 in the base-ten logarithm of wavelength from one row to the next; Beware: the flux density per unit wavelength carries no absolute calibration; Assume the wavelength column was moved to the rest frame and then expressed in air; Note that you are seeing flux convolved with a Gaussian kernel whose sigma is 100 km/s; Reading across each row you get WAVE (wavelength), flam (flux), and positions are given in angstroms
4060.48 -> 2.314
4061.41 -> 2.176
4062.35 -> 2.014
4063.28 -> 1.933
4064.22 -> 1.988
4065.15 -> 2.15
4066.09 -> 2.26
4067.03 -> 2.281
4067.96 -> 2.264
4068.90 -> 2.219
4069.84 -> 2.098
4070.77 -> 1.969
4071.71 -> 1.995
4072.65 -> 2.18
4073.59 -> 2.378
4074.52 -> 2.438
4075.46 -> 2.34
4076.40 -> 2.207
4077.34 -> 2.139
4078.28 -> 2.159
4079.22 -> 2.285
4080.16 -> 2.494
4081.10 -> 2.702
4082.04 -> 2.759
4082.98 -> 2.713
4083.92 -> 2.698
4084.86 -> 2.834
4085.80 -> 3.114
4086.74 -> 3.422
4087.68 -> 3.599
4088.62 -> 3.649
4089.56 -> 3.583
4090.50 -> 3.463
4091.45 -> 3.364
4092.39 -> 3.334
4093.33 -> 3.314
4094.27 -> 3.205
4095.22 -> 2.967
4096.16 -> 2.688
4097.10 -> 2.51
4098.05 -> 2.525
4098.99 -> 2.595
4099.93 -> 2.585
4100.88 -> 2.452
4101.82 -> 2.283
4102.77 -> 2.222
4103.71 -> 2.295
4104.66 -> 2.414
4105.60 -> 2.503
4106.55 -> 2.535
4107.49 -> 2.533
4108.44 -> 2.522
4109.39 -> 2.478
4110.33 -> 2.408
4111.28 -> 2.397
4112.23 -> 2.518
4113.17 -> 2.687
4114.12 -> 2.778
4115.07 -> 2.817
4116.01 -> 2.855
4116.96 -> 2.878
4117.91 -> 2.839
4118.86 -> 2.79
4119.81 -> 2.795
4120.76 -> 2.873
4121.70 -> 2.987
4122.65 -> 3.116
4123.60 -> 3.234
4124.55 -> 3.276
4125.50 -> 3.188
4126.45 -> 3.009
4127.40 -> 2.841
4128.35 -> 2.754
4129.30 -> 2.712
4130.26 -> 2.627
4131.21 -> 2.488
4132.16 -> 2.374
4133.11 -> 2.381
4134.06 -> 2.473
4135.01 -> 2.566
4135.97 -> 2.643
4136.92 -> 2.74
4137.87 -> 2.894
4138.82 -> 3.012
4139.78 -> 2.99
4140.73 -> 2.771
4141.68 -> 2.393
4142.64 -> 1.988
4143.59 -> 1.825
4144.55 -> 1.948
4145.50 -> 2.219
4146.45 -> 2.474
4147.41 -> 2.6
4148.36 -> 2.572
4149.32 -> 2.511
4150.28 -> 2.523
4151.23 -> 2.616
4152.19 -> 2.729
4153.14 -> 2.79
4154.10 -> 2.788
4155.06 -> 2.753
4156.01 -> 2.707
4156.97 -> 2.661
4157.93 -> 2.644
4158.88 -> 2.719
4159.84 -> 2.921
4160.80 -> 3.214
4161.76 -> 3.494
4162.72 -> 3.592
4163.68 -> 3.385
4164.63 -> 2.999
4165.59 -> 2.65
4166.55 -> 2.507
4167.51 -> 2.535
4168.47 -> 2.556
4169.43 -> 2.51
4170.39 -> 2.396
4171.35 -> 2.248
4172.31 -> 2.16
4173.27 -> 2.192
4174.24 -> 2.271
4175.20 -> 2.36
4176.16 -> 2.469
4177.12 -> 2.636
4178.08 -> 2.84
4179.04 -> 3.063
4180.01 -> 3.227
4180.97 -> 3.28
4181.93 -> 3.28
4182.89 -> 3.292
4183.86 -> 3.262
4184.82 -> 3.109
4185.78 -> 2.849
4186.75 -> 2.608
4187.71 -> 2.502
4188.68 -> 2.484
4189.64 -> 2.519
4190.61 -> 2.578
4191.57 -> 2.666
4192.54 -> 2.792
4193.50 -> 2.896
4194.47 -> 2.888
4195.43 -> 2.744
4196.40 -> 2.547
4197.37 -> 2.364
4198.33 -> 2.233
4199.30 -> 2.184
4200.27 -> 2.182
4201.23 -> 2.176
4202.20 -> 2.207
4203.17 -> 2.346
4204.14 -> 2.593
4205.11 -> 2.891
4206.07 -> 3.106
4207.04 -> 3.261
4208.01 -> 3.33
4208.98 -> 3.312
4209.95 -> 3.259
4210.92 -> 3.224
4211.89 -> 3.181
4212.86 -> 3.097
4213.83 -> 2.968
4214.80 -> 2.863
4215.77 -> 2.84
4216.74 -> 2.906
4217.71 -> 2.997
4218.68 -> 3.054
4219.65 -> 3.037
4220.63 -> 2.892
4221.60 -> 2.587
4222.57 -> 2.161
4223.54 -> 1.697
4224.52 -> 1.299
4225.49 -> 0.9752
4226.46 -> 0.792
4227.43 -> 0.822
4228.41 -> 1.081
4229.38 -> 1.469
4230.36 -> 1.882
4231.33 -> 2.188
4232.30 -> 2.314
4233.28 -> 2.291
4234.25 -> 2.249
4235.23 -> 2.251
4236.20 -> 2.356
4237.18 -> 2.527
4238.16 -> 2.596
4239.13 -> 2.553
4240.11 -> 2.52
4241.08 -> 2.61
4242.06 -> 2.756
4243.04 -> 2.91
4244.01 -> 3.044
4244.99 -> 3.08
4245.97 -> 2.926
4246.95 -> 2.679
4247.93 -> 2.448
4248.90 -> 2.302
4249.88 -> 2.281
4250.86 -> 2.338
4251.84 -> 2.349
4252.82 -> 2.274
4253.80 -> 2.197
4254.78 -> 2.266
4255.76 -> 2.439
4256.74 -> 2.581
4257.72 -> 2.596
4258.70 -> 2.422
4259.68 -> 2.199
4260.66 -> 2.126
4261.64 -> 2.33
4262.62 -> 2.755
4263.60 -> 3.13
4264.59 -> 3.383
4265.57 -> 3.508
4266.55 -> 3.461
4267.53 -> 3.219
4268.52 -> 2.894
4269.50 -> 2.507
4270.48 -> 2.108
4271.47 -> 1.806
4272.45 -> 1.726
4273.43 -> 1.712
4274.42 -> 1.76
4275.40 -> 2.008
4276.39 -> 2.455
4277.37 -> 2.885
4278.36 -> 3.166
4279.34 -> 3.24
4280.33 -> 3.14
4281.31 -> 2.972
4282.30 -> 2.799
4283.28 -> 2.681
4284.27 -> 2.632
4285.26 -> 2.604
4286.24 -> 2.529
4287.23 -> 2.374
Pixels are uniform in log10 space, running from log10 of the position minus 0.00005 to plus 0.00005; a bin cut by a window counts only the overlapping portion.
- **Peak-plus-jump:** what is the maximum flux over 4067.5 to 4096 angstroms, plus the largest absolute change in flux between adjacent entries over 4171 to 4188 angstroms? 3.91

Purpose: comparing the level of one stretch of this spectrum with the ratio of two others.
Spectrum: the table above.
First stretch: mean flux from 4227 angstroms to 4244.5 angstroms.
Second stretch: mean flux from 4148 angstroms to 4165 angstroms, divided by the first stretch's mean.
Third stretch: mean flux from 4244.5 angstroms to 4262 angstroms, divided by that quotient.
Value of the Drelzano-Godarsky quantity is 1.91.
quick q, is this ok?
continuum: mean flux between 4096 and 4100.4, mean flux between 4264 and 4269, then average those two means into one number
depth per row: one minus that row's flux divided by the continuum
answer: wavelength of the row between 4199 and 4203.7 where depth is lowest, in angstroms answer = 4203.17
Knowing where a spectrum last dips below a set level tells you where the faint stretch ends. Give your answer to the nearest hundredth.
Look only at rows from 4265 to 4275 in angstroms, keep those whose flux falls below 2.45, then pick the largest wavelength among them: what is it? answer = 4274.42 angstroms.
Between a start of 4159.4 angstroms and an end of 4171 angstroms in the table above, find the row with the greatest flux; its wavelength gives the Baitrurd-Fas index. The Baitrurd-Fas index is 4162.72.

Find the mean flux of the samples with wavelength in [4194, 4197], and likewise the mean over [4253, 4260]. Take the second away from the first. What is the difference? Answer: 0.3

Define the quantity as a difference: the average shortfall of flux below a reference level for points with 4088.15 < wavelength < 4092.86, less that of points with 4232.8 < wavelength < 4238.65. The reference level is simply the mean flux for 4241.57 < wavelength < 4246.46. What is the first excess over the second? -1.1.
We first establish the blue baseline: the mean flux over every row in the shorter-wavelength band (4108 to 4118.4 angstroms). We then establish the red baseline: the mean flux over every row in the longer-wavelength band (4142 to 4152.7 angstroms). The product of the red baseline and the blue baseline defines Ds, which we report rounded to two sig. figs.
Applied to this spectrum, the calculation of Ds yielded 6.3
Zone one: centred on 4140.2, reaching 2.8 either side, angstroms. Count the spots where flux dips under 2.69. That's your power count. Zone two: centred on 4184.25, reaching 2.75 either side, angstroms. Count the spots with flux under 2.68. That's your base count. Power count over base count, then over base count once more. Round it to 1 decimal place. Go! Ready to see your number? 2.0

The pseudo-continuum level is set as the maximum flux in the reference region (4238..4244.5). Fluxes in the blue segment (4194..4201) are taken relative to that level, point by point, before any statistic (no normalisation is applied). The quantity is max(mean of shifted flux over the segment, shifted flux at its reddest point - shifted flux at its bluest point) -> -0.6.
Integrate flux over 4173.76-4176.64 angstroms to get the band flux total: 6.8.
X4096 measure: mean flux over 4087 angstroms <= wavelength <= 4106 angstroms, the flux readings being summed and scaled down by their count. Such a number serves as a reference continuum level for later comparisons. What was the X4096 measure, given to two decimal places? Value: 2.88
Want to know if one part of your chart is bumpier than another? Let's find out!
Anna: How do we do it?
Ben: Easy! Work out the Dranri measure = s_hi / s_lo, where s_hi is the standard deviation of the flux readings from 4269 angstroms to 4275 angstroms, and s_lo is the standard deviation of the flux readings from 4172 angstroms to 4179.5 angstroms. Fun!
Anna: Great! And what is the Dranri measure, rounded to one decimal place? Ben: 1.0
